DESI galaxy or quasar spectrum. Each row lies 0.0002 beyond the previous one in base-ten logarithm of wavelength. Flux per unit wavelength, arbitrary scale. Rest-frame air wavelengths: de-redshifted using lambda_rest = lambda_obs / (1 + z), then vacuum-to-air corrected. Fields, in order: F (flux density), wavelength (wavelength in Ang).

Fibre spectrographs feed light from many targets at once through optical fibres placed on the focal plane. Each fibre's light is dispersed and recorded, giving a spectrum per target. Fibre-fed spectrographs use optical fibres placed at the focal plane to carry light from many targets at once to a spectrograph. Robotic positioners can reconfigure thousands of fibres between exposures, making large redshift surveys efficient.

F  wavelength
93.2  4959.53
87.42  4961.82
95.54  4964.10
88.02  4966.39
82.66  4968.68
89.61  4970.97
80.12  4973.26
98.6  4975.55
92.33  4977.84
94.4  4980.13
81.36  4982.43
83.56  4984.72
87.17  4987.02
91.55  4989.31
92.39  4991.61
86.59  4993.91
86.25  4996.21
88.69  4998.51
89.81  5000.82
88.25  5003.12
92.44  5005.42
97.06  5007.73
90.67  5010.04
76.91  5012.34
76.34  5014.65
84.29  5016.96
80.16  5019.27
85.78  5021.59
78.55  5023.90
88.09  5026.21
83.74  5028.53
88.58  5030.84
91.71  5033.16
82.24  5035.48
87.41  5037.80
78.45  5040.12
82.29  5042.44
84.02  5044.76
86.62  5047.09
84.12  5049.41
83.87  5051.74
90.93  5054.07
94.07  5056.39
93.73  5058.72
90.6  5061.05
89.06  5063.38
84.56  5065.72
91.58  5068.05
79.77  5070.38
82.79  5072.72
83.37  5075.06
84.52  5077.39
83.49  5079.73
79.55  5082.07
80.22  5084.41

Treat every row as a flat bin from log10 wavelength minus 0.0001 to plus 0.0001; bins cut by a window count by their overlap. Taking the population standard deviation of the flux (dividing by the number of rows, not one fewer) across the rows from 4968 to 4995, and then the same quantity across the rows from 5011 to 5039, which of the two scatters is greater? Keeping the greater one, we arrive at 5.49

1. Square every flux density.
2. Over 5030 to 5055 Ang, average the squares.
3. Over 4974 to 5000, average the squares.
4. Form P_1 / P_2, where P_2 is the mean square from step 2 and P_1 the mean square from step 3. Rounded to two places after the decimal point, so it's 1.09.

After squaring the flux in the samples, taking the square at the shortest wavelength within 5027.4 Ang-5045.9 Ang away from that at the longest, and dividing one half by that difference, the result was 0.0106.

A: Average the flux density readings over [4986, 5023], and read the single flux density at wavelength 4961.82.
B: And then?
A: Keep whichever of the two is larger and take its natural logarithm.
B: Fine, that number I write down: 4.47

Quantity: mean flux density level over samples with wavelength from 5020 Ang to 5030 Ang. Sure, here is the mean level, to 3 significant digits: 84.0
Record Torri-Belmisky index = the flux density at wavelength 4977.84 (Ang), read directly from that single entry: 92.33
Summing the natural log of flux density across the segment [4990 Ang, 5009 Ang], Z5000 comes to 36.0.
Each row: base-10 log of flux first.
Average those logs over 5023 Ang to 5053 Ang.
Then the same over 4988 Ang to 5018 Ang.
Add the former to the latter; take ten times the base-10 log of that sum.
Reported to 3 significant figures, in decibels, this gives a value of 5.88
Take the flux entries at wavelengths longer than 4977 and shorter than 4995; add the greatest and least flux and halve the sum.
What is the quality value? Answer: 87.9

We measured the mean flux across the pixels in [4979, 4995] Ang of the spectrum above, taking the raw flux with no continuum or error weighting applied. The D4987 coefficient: 88.1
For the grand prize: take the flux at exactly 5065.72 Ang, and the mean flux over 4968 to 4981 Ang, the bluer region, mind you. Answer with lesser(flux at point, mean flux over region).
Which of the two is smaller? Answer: 84.6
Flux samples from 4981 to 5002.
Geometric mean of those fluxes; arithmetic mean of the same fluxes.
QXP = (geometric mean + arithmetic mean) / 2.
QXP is 87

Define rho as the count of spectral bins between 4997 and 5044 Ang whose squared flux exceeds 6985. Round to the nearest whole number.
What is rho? 13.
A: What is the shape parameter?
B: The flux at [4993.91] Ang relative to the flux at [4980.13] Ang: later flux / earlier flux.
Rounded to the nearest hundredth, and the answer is 0.92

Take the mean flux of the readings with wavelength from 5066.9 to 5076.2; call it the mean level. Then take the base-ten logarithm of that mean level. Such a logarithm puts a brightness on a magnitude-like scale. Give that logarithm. 1.926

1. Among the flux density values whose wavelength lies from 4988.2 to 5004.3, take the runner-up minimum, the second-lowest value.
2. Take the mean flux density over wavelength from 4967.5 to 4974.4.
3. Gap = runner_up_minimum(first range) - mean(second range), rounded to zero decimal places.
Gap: 2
